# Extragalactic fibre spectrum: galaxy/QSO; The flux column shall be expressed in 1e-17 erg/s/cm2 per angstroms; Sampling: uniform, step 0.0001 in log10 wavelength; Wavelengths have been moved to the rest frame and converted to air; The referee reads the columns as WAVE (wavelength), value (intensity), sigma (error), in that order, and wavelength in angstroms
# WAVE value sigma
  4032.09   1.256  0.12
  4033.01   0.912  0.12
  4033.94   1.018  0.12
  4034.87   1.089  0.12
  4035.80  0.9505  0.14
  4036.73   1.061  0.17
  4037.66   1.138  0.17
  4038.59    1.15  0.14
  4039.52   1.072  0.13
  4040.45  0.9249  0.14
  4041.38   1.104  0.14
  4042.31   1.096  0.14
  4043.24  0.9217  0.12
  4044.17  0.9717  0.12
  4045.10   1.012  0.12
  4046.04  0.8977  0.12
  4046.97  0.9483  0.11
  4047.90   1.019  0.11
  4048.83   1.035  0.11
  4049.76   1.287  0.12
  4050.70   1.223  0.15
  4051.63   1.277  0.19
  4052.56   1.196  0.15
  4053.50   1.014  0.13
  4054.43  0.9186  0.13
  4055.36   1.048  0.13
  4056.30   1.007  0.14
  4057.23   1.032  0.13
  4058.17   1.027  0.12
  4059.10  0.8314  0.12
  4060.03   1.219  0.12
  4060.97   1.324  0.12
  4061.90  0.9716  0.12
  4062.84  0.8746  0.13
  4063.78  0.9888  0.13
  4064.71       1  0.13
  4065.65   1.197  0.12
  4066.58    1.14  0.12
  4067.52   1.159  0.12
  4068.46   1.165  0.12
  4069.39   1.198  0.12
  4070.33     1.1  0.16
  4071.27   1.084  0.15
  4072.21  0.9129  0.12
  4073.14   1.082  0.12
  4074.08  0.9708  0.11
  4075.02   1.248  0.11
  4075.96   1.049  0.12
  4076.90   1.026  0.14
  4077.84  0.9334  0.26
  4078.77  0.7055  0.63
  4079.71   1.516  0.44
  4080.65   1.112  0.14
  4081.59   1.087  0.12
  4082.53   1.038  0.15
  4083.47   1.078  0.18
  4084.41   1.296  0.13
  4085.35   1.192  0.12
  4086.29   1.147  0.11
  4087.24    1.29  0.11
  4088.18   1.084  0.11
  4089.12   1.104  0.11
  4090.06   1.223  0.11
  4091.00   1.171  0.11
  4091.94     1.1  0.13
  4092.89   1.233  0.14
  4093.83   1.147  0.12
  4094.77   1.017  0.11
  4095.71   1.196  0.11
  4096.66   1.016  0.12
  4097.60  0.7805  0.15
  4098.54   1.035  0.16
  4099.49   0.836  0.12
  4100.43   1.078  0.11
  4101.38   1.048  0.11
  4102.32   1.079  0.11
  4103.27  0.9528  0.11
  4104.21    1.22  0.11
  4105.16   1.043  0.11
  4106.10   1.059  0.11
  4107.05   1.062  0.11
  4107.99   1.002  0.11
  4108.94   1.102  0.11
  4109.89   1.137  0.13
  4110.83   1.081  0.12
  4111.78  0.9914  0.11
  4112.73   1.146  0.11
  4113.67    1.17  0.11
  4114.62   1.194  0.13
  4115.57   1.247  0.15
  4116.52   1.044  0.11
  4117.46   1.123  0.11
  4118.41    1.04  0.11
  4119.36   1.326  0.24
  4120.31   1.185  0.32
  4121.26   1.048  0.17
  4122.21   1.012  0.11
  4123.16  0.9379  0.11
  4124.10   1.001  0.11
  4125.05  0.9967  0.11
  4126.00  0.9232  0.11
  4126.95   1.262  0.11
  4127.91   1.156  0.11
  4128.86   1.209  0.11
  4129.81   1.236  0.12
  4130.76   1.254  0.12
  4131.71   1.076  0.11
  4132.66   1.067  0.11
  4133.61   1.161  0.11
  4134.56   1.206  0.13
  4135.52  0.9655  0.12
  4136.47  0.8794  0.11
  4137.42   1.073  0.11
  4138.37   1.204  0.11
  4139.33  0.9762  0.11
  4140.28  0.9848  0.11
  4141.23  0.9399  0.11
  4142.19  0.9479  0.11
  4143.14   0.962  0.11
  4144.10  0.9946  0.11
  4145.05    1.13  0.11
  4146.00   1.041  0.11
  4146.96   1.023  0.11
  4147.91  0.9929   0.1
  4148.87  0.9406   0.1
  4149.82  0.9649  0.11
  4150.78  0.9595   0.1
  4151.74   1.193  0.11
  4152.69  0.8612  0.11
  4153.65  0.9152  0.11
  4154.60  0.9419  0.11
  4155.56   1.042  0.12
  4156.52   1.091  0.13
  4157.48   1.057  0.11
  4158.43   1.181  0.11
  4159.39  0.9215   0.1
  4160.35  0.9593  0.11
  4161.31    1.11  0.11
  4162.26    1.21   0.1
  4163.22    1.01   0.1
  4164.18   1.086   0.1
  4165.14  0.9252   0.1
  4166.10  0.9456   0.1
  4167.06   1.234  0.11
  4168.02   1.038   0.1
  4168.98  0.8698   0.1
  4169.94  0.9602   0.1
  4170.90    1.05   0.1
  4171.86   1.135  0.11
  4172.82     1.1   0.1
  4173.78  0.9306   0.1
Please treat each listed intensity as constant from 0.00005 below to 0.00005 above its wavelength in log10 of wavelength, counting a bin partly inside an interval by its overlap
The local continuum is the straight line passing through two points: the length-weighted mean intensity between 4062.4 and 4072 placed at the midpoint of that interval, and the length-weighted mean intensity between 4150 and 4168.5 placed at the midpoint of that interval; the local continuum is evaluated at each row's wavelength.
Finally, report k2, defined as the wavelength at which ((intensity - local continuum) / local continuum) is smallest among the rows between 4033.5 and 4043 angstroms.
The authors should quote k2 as 4040.45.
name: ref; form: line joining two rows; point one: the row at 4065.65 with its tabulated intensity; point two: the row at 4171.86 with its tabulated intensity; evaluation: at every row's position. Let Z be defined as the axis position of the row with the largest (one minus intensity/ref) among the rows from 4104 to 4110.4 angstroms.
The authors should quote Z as 4107.99 angstroms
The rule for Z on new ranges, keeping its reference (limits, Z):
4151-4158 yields 4152.69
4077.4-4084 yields 4078.77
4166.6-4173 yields 4168.98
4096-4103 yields 4097.60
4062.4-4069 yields 4062.84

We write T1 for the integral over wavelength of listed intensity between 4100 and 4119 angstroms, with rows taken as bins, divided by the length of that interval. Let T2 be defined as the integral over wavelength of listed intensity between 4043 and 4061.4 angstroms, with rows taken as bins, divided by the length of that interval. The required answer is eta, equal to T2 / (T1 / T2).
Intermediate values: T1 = 1.09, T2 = 1.062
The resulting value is 1.03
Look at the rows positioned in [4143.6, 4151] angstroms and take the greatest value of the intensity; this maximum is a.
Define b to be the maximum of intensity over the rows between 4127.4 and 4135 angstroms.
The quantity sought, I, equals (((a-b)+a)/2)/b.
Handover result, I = 0.4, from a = 1.13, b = 1.254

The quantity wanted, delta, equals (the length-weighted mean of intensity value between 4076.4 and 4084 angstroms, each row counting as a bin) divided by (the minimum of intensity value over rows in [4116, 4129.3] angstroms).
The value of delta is 1.2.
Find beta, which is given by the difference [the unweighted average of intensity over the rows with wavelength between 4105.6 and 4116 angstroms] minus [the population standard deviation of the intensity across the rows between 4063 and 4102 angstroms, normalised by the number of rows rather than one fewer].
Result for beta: 0.97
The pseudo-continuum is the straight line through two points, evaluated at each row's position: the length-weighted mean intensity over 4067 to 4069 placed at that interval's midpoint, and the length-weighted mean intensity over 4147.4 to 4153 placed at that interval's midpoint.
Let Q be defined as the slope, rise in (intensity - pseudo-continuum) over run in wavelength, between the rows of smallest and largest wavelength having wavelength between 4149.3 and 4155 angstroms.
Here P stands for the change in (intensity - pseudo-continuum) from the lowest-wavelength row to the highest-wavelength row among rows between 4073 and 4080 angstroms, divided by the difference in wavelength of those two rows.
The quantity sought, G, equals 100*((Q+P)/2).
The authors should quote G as 3.3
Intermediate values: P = 0.07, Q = -0.003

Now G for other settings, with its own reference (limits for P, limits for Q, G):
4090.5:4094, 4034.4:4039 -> 0.6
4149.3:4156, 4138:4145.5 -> 0.3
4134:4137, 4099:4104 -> -6.8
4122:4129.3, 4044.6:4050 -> 4.6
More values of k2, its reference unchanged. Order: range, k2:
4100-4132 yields 4126.00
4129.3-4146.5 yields 4136.47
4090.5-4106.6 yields 4097.60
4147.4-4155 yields 4152.69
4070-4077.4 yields 4072.21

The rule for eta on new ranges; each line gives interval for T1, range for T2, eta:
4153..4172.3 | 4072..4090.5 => 1.19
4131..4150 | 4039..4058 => 1.07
